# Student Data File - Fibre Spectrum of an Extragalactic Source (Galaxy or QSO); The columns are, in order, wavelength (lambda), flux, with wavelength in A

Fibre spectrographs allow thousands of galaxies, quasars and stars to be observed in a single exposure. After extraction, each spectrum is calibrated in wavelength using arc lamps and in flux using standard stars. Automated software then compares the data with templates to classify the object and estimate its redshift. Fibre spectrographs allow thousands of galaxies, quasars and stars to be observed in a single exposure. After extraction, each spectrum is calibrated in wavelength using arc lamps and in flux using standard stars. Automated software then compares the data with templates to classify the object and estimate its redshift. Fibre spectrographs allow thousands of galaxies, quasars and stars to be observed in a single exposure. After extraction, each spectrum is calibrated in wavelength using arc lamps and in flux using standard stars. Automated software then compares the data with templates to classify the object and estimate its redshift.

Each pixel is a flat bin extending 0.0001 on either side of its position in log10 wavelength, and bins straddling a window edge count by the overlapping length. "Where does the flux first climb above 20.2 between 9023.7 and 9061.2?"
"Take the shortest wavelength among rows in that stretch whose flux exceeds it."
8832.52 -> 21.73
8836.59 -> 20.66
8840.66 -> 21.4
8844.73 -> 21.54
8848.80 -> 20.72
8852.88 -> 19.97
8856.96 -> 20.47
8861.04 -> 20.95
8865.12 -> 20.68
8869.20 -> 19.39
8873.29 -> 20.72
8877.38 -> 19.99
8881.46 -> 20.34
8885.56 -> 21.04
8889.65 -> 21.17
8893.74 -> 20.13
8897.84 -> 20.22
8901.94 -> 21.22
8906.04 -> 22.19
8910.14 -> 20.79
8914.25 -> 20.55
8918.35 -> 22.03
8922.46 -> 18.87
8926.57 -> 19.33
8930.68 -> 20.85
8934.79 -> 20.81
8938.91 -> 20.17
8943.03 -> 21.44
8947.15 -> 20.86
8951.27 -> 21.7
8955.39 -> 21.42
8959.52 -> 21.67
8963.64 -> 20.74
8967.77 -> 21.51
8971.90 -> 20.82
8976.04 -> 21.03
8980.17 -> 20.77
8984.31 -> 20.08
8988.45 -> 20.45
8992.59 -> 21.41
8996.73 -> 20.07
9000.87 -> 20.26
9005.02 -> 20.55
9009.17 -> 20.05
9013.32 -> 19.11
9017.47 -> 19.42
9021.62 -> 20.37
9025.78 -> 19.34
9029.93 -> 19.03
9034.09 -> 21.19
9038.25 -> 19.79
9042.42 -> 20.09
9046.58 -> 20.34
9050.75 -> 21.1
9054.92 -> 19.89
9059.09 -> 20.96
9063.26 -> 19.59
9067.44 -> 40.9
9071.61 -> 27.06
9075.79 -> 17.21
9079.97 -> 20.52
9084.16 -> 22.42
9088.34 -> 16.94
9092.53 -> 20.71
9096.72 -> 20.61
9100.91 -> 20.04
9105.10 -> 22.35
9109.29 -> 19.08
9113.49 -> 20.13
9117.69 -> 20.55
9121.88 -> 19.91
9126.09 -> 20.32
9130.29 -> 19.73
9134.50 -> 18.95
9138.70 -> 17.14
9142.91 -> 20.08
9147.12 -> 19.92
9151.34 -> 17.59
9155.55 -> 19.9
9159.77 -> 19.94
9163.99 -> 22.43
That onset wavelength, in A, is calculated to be 9034.09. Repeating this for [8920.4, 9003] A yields 8930.68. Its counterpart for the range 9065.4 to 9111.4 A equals 9067.44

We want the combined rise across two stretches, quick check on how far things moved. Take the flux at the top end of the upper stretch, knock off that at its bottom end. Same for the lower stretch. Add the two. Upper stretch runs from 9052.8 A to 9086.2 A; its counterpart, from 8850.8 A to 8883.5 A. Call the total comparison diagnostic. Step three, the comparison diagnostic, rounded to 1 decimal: 2.9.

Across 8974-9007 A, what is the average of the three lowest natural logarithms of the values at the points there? 3.00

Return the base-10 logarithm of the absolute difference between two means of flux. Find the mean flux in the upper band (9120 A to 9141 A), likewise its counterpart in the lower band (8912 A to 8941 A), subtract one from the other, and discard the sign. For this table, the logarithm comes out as 0.1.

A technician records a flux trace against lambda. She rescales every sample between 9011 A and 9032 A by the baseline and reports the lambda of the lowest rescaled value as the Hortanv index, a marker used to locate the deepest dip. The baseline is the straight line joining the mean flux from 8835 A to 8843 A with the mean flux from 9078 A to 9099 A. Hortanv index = 9029.93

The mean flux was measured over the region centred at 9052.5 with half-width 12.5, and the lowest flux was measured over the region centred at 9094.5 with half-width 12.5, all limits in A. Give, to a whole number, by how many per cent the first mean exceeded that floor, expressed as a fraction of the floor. 20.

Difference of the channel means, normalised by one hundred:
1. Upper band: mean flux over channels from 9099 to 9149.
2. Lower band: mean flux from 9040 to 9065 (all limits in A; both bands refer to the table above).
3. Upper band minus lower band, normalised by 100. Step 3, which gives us -0.0048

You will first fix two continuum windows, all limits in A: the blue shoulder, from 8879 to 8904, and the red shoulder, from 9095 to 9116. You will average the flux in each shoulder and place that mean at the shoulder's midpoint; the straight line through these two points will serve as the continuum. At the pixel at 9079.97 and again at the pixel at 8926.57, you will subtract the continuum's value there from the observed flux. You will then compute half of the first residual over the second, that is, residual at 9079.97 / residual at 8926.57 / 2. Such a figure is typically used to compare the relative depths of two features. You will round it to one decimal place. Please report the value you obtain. 0.0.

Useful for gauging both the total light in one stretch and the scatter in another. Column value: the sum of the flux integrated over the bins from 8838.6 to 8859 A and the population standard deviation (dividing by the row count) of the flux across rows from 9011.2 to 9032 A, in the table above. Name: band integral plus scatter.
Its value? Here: 425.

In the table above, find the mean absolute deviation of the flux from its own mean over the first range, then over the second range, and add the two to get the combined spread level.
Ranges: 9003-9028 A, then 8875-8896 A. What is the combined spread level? 1.0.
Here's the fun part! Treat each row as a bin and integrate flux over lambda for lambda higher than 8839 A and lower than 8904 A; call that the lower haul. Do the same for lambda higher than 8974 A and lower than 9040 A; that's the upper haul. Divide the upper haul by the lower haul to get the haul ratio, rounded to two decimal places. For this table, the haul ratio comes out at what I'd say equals 0.99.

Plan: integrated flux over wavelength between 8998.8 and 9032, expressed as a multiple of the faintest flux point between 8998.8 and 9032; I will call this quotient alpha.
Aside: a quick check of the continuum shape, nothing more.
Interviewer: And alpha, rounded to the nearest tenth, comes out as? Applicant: 34.5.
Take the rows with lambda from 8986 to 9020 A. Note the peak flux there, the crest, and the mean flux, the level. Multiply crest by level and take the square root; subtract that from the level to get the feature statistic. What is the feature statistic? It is -0.6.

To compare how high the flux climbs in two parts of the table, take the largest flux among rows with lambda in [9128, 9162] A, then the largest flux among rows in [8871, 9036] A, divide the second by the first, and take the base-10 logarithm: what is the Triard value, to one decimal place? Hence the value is 0.0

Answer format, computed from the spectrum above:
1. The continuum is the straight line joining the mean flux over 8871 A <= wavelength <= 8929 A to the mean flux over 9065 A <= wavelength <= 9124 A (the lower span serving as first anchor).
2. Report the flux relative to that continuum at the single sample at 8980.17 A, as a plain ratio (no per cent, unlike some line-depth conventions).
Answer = 0.980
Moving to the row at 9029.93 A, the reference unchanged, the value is 0.883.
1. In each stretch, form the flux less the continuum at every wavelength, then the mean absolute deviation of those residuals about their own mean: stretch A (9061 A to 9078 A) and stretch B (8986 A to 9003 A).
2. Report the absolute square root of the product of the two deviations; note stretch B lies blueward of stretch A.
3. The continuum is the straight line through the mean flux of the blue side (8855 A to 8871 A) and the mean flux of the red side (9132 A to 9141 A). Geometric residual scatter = 1.81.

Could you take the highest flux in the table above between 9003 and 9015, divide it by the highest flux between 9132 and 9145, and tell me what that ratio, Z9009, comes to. 1.02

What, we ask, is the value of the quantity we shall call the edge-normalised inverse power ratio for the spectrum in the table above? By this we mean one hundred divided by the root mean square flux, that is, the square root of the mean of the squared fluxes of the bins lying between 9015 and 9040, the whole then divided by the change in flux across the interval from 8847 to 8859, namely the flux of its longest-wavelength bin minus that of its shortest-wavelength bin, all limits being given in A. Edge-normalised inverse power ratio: -20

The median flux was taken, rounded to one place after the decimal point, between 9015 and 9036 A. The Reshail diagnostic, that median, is 19.4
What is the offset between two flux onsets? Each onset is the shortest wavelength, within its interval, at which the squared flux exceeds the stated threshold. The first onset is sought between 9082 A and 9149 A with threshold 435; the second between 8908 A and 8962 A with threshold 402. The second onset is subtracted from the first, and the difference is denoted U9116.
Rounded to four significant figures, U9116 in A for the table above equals 174.0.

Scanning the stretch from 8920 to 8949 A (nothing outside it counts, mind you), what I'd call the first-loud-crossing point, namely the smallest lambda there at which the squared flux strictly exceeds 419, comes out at 8930.68 A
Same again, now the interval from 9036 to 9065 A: 9050.75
